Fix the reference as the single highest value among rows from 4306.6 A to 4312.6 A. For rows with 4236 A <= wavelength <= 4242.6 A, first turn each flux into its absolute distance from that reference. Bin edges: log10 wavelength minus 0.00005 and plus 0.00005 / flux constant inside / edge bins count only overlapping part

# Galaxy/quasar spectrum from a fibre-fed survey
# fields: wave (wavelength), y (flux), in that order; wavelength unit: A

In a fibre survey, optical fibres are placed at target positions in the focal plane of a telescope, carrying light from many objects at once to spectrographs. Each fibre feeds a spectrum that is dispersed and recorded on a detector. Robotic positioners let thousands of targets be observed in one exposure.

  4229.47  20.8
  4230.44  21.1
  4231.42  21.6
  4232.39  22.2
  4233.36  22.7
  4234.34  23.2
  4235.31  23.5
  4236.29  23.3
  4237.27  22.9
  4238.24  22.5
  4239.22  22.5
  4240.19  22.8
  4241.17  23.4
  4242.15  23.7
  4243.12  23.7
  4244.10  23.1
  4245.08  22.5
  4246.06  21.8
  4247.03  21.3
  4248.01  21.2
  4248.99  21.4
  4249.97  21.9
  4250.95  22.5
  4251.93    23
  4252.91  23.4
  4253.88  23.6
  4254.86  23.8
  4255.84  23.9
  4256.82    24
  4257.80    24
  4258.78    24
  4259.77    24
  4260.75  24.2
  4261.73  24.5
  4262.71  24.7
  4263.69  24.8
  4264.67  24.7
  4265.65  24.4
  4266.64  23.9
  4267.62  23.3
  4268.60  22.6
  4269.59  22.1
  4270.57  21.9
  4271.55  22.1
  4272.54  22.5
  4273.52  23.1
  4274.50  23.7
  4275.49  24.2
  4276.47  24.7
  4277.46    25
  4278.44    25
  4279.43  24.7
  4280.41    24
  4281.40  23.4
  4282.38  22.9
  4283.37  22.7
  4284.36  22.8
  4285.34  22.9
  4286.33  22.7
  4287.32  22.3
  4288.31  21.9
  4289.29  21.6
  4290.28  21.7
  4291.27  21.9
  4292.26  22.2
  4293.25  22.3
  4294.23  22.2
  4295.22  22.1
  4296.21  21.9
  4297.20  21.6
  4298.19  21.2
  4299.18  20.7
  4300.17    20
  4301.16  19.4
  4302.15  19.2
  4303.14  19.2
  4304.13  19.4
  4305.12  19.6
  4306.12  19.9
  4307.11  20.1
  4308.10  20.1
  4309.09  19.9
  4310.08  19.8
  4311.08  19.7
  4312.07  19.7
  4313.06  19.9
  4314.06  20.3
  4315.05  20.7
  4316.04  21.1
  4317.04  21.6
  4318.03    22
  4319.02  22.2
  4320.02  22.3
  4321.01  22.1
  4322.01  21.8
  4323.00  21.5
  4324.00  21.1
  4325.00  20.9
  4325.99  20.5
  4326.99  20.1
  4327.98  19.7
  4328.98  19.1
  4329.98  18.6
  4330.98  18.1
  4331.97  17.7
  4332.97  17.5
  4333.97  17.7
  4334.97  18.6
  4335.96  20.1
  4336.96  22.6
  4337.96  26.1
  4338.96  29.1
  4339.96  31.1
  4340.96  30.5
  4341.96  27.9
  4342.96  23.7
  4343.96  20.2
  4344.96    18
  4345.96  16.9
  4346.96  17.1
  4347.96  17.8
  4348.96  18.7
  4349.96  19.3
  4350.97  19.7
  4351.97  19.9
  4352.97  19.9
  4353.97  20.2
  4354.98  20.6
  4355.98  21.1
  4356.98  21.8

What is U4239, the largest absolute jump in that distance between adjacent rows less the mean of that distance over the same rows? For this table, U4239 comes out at -2.3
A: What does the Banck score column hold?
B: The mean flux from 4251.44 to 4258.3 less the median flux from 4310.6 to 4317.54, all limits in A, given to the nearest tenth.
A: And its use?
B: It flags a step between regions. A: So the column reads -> 3.4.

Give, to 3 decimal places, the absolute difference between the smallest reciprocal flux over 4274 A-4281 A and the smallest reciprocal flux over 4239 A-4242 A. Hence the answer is 0.003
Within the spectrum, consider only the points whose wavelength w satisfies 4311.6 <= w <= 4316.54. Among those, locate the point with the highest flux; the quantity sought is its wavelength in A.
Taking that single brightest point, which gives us 4316.04 A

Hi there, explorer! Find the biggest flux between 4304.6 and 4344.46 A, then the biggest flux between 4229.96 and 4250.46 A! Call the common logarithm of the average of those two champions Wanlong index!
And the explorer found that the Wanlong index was 1.44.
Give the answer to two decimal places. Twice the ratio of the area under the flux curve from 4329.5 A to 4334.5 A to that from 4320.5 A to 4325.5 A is 1.67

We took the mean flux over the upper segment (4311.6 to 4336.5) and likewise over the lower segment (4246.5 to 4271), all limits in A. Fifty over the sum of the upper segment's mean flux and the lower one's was 1.15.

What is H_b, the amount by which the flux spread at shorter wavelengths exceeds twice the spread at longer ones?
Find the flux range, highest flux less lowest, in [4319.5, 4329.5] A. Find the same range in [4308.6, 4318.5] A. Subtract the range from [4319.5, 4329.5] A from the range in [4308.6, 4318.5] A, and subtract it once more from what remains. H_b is -4.1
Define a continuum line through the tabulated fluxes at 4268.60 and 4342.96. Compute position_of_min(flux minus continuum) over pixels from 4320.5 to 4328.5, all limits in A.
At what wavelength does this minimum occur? 4327.98 A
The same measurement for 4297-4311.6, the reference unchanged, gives 4303.14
